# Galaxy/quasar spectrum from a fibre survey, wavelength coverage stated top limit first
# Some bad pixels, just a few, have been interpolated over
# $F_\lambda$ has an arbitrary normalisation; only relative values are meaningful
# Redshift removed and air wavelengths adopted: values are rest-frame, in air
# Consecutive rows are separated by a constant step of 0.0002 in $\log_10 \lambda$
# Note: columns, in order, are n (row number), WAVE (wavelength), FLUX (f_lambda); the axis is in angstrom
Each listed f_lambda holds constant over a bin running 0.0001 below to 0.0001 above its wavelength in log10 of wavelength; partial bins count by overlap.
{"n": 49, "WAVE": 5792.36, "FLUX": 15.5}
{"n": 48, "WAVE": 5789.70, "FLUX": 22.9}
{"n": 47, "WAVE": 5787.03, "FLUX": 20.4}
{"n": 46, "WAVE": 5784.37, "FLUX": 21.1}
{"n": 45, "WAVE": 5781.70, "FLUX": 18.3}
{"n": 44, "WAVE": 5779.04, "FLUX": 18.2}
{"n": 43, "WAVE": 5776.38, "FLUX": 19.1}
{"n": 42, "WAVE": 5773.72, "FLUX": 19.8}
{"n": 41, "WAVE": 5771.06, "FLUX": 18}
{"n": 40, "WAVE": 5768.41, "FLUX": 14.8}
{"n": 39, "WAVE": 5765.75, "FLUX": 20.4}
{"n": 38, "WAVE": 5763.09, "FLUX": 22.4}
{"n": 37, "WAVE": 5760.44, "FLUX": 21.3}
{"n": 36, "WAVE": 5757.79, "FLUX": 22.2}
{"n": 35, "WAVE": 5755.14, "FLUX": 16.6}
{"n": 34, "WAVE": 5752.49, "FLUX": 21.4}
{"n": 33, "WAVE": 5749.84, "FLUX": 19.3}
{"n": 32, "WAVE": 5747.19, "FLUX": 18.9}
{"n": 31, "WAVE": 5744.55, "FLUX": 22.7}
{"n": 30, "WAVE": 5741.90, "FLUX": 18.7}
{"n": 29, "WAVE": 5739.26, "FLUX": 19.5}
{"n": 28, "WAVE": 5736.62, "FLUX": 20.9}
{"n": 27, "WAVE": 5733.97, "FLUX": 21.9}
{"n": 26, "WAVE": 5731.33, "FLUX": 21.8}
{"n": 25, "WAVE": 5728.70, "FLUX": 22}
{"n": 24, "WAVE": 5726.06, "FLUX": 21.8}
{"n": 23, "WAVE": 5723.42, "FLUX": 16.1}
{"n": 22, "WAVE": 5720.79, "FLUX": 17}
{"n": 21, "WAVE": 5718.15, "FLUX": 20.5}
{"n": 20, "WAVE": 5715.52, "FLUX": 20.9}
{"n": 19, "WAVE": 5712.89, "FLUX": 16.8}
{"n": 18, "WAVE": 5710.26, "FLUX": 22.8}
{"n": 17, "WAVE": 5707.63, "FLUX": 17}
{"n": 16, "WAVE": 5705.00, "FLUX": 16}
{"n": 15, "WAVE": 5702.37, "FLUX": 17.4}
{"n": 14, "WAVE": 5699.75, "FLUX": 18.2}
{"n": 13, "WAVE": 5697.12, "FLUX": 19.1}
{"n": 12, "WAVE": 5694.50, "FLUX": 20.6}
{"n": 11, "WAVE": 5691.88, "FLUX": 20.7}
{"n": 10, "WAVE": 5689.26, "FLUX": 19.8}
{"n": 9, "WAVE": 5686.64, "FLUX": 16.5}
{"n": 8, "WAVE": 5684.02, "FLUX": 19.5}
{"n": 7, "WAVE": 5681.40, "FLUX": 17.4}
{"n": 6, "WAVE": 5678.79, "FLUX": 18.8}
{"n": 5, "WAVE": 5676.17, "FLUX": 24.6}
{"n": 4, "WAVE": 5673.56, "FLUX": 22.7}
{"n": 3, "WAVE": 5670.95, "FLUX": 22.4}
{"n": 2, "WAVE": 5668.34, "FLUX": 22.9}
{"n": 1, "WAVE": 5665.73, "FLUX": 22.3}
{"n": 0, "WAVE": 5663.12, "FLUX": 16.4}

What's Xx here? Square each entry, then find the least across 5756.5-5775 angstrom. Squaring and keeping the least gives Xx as 219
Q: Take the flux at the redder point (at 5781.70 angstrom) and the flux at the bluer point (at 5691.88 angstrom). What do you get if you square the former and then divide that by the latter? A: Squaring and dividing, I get 16.2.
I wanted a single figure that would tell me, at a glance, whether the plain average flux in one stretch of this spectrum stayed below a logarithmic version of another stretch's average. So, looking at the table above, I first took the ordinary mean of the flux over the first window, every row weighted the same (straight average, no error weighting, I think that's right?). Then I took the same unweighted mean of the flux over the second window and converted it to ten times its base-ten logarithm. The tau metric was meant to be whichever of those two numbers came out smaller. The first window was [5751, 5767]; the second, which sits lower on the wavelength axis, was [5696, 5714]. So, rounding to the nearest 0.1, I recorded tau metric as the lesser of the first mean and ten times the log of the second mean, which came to 12.6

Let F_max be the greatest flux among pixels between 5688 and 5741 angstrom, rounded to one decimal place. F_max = 22.8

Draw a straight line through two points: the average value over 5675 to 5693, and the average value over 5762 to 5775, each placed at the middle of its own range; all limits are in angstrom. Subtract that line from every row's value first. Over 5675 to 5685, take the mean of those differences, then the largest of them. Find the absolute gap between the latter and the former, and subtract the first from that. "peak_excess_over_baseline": 4.1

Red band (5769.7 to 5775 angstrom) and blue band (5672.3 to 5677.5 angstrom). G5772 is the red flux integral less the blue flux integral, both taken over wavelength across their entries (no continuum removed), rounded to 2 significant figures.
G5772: -23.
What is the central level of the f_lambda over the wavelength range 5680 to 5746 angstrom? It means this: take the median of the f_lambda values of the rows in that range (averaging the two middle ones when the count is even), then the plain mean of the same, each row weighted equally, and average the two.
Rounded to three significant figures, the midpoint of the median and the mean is 19.5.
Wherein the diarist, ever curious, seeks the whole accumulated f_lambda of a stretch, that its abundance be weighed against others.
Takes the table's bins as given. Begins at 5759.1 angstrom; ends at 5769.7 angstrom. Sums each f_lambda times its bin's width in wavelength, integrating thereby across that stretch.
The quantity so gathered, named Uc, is 209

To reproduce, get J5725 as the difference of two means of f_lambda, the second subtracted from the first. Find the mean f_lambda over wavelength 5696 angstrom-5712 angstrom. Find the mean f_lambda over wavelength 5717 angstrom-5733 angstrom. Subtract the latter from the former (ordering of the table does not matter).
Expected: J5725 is -1.5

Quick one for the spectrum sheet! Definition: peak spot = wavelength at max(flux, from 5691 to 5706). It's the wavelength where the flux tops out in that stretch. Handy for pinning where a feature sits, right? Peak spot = 5691.88 angstrom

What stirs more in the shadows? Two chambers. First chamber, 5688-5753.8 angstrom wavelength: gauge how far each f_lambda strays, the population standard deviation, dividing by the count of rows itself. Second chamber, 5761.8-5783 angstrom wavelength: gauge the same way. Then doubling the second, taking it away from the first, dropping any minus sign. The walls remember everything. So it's 2.1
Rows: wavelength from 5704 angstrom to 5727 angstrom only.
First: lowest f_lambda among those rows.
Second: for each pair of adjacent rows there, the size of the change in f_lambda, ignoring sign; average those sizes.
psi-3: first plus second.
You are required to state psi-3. 19.4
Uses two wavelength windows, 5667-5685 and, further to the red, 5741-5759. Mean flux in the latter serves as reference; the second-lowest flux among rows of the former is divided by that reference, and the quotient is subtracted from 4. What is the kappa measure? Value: 3.06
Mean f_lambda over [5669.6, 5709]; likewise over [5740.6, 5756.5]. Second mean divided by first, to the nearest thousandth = 1.011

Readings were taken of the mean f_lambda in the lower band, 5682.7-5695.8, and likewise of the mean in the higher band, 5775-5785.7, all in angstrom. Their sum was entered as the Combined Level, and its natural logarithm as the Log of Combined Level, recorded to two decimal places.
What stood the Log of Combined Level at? 3.65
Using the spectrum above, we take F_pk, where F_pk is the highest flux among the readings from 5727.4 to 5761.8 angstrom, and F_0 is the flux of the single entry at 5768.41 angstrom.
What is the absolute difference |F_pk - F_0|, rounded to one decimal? 7.9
